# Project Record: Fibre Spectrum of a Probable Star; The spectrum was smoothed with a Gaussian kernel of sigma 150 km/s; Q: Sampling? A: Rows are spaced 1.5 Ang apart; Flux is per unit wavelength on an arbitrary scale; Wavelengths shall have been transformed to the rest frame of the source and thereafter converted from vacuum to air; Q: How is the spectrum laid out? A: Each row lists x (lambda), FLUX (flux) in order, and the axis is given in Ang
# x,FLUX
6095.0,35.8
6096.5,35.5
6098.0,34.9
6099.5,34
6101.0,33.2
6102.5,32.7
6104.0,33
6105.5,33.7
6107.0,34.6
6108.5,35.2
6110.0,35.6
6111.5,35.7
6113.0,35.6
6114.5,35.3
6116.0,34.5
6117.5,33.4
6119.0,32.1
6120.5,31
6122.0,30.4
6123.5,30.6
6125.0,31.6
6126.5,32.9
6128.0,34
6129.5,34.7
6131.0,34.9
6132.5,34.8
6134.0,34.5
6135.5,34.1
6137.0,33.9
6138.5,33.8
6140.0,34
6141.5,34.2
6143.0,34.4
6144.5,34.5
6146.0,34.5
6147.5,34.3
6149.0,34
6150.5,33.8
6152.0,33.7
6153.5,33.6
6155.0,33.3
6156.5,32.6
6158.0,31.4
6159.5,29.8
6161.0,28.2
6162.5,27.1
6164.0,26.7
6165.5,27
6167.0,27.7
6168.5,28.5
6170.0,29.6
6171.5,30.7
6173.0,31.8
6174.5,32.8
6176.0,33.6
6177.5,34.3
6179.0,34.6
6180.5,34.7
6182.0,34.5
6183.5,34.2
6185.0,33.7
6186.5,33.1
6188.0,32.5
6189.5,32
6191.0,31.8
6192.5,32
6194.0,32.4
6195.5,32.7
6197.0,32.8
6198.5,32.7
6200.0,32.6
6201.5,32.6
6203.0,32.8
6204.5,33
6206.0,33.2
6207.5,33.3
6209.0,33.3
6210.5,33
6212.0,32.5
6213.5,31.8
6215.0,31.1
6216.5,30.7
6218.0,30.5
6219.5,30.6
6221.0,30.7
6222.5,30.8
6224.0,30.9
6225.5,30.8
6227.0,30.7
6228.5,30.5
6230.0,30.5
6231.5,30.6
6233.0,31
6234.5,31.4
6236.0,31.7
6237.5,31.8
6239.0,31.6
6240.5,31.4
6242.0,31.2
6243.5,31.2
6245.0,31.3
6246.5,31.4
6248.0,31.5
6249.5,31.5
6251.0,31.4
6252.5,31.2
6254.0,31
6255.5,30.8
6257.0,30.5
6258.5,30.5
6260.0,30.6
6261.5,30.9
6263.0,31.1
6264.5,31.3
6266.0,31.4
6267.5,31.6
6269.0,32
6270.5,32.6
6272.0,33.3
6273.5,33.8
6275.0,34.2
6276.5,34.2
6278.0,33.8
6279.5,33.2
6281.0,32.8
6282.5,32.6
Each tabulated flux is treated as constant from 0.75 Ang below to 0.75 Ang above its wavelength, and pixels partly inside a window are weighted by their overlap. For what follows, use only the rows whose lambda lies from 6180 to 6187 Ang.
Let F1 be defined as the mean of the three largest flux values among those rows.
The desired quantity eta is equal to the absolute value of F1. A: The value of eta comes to 34.5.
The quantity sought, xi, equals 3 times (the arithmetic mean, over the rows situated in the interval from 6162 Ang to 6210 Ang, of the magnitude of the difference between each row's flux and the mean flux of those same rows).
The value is 5.1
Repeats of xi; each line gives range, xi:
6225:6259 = 1.1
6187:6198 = 1.0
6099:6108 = 1.7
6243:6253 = 0.3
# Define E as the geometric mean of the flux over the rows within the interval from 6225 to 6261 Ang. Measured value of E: 31.1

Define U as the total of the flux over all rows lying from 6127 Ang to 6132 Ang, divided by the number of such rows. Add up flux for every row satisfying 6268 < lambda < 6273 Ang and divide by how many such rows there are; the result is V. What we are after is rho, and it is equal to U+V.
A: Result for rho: 67.2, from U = 34.5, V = 32.6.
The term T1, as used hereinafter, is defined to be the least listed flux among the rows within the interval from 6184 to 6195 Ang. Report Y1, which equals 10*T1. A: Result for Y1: 318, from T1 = 31.8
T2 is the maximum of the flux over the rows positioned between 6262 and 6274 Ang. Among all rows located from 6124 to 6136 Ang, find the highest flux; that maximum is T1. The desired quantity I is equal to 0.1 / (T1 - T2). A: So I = 0.091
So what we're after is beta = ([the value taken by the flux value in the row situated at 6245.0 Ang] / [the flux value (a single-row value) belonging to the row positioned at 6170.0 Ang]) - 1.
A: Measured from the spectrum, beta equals 0.06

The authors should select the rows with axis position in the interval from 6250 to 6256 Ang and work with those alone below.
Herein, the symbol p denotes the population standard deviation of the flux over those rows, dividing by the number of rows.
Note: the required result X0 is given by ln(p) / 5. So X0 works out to -0.30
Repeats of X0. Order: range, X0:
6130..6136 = -0.23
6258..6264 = -0.29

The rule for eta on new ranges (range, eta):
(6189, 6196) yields 32.4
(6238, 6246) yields 31.4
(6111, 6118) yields 35.5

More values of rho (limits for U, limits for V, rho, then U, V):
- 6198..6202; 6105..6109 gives 67.1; 32.6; 34.5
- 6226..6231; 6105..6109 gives 65.1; 30.6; 34.5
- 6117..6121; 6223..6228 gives 63.0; 32.2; 30.8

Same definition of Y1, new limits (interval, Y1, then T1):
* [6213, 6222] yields 305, 30.5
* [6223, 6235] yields 305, 30.5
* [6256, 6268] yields 305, 30.5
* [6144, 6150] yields 340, 34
